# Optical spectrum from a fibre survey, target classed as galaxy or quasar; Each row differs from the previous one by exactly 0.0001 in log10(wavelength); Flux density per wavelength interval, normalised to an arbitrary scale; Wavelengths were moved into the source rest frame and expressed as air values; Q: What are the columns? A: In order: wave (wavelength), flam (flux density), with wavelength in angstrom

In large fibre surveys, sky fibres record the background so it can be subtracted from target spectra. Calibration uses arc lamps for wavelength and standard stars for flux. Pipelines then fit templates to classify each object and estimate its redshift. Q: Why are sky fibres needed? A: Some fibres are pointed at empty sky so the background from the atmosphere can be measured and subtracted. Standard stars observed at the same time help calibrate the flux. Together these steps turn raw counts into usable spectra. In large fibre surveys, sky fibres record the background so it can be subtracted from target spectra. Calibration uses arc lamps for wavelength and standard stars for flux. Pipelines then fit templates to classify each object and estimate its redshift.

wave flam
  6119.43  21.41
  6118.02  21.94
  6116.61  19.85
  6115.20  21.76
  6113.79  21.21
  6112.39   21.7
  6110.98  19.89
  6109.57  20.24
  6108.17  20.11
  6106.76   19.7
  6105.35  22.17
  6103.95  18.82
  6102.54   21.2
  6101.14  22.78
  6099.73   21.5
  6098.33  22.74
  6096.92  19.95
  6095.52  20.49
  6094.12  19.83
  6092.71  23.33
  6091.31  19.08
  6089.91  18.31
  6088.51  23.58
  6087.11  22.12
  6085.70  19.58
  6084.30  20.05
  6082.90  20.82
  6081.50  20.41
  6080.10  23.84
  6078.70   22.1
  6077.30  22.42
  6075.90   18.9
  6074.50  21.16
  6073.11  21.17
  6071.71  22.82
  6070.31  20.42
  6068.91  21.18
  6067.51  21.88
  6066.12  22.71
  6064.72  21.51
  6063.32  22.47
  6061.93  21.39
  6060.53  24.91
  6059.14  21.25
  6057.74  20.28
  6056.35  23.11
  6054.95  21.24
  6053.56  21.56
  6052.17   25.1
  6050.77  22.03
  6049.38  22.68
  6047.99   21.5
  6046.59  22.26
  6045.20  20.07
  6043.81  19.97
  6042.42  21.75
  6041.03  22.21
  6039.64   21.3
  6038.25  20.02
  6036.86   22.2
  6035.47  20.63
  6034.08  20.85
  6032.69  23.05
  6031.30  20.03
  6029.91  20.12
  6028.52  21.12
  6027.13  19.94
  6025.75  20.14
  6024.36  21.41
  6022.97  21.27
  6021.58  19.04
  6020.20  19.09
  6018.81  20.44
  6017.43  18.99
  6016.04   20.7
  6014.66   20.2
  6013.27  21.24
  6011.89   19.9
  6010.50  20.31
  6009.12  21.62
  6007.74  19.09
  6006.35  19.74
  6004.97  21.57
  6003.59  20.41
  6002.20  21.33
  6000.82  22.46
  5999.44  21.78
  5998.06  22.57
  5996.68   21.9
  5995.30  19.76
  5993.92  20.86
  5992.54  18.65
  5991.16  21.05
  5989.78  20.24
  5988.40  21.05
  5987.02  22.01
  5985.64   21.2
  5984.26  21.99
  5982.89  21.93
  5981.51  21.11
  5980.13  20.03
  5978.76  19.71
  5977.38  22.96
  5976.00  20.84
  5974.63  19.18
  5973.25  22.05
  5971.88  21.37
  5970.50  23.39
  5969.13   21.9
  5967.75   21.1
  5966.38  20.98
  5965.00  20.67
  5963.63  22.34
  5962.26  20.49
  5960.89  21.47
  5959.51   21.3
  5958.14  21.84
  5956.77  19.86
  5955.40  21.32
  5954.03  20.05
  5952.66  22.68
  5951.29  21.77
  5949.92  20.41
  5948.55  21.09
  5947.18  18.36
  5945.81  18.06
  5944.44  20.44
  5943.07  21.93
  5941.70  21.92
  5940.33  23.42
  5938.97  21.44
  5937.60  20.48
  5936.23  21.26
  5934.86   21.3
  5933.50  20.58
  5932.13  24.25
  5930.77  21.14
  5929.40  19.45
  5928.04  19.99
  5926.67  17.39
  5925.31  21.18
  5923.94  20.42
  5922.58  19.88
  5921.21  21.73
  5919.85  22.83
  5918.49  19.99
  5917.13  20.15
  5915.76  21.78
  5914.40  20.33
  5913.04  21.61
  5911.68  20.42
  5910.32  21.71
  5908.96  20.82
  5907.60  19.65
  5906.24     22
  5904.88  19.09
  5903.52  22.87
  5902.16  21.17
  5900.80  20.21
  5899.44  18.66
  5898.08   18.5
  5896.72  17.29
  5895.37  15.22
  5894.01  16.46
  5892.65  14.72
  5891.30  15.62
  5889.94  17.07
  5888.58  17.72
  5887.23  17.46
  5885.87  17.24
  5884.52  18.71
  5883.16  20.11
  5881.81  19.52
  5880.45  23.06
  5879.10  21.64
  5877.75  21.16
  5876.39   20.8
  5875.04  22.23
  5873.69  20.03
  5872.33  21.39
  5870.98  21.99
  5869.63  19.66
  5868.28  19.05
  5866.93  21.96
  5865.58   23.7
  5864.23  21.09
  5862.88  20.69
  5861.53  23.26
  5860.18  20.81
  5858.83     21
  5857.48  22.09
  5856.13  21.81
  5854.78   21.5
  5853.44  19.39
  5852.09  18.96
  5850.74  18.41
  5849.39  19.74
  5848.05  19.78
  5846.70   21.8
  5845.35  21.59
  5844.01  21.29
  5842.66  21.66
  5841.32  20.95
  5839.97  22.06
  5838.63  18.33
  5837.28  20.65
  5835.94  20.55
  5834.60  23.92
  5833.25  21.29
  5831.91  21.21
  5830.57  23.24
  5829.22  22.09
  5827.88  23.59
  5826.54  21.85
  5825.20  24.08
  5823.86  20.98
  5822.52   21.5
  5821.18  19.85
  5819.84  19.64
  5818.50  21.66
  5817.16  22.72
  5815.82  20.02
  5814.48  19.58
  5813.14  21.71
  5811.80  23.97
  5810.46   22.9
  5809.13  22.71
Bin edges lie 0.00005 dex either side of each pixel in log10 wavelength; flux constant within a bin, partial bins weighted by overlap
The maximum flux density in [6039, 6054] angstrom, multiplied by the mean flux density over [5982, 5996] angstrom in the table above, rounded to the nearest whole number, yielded 524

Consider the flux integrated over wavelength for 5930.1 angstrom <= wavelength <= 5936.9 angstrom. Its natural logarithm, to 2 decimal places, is 5.00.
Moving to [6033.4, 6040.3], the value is 4.98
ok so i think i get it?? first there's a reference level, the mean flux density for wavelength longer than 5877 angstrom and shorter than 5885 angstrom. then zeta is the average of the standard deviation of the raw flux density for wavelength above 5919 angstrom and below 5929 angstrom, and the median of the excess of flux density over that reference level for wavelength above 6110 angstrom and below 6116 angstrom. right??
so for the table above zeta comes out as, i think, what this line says 1.2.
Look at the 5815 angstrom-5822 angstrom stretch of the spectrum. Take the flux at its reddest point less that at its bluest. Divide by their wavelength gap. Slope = 0.0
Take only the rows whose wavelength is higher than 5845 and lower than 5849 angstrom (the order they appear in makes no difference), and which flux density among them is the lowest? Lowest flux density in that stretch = 19.78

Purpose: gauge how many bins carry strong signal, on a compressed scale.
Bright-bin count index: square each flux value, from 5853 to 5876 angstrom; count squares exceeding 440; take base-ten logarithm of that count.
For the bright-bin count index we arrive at 1.04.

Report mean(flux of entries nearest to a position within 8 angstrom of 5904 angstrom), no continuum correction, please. 20.2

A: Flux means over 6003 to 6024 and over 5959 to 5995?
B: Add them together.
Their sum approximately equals 41.4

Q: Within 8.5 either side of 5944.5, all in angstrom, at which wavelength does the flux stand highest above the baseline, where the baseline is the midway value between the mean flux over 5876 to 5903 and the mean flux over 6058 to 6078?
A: 5940.33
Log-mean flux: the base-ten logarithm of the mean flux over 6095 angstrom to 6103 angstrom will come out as 1.33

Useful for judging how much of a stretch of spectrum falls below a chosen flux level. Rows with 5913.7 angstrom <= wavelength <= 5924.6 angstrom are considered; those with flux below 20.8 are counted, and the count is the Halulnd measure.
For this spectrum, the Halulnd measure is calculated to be 5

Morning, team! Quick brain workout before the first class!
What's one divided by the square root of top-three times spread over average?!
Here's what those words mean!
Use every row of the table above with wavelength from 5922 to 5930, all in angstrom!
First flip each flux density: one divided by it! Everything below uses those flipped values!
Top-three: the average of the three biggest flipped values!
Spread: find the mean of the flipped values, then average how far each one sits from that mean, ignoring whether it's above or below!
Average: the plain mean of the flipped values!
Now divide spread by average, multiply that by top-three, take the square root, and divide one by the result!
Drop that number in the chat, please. 20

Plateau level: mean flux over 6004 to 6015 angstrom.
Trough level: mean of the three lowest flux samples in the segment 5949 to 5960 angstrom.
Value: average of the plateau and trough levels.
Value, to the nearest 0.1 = 20.3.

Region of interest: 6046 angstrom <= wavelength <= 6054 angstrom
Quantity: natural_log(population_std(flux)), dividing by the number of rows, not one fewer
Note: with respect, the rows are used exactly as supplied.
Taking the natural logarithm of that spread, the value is 0.2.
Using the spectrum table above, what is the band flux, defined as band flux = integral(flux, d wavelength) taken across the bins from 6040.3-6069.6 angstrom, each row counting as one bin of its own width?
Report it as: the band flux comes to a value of 643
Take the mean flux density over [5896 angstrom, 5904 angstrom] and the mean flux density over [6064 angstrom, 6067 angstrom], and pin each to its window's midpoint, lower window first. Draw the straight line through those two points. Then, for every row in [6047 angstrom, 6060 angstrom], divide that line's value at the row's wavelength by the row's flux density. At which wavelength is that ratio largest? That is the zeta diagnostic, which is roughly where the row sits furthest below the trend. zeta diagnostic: 6057.74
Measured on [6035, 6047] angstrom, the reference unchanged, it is 6043.81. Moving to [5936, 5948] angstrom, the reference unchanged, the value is 5945.81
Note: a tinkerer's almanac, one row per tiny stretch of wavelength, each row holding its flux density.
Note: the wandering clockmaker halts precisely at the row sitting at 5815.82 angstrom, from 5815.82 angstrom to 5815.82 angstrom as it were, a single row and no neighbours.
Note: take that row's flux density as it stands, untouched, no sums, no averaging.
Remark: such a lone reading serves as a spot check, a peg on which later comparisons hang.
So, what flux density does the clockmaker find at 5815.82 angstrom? 20.02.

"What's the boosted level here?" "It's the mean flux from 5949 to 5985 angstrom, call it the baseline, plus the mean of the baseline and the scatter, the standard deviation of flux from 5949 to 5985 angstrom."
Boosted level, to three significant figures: 32.4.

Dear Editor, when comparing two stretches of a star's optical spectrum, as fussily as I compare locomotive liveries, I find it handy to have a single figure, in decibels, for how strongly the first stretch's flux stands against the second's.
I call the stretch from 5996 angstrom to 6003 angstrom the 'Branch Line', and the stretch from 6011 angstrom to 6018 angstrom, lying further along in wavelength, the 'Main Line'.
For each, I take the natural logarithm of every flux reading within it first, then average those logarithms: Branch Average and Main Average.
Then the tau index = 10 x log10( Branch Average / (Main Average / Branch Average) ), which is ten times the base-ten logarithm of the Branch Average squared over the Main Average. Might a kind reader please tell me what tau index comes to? 5.02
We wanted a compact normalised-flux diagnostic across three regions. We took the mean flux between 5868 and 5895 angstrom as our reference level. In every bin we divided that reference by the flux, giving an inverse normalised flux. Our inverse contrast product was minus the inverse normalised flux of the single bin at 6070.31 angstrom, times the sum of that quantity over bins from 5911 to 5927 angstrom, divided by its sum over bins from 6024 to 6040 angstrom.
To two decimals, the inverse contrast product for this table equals -0.96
